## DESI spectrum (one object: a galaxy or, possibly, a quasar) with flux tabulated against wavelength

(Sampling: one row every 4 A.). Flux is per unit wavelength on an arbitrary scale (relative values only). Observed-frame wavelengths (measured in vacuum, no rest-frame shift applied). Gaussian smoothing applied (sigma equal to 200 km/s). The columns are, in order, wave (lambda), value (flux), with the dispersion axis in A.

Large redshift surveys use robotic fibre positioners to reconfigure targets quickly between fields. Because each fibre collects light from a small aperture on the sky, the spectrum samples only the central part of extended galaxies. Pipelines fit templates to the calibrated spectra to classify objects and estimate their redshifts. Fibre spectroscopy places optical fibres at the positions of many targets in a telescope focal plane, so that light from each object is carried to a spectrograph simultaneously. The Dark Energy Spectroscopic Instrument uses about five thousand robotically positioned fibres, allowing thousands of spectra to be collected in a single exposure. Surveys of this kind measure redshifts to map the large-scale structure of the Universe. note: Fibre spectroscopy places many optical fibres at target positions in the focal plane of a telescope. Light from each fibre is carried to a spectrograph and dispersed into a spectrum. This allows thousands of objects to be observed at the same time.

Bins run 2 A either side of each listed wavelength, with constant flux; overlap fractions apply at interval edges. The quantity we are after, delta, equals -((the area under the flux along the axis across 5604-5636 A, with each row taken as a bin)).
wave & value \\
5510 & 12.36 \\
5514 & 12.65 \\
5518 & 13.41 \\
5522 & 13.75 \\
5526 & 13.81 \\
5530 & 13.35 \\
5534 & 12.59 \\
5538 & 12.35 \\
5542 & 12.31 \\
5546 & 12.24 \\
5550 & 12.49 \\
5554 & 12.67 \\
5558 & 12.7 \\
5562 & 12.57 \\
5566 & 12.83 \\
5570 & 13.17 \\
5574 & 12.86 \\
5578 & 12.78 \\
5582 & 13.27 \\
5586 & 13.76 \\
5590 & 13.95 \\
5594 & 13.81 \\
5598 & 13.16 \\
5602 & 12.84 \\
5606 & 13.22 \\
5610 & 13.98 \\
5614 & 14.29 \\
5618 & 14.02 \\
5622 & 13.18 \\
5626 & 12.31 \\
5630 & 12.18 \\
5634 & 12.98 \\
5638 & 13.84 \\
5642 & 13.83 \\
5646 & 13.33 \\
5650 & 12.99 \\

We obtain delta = -425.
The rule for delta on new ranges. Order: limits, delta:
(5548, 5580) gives -408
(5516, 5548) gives -415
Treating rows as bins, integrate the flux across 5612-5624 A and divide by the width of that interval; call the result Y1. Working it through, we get 13.8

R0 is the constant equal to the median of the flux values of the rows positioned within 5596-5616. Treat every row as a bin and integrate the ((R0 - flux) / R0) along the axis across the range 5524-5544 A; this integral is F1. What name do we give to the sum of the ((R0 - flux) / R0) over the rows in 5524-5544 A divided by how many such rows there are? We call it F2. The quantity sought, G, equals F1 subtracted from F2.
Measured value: -0.49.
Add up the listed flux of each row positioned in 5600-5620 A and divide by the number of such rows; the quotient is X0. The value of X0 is 13.7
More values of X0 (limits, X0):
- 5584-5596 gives 13.8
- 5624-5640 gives 12.8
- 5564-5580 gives 12.9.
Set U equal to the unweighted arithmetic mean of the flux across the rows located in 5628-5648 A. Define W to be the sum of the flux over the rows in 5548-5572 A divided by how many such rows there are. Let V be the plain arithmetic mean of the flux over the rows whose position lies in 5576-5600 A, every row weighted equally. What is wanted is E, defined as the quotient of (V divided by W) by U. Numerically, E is 0.080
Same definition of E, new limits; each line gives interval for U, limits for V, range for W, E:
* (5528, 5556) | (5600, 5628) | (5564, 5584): 0.082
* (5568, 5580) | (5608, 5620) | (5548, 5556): 0.087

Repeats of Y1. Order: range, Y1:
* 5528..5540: 12.8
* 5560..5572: 12.9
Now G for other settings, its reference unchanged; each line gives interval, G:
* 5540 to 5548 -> -0.50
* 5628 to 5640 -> -0.18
